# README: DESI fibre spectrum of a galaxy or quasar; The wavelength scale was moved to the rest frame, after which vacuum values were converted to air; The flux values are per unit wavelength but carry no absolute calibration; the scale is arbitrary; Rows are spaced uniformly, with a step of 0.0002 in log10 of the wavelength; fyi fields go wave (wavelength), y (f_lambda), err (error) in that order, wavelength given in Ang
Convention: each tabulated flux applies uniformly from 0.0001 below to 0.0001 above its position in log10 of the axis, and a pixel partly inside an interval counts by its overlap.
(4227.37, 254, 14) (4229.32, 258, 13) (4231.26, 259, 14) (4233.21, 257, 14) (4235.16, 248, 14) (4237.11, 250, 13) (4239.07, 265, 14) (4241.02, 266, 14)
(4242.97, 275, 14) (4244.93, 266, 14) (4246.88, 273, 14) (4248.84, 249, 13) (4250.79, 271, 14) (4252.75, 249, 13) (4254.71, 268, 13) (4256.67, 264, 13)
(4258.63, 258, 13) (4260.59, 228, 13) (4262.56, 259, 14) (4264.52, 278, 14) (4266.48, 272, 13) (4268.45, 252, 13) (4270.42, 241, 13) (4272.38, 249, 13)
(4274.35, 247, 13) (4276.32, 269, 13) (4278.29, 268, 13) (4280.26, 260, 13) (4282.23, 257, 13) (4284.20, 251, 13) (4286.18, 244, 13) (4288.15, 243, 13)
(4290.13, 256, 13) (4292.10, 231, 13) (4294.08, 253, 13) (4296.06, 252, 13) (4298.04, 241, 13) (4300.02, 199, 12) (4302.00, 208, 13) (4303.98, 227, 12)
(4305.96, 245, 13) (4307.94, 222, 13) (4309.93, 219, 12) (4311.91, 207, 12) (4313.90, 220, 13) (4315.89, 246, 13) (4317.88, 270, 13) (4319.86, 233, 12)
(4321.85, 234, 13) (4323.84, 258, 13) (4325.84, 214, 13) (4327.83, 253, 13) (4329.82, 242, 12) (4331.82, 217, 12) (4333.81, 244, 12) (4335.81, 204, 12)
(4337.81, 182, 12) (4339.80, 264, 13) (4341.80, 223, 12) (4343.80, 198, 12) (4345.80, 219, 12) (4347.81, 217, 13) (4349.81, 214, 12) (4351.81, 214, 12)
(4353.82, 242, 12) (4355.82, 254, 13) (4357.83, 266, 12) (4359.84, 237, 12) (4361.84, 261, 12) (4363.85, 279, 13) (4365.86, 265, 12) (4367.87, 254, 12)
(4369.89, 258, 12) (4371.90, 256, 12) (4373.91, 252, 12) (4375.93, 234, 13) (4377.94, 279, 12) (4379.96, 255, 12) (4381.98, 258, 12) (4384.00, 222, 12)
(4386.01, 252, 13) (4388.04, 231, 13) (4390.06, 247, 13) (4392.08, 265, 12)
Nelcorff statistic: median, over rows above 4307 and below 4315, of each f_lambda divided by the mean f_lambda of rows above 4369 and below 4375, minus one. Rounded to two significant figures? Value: -0.14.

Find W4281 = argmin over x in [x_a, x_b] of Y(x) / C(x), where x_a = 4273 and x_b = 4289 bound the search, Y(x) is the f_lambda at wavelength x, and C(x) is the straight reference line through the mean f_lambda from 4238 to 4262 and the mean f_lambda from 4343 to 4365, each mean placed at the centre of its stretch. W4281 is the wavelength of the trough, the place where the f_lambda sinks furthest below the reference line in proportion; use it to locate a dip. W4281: 4288.15 Ang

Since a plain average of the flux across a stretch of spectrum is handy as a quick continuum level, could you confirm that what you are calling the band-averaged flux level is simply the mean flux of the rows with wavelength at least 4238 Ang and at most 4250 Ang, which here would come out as 266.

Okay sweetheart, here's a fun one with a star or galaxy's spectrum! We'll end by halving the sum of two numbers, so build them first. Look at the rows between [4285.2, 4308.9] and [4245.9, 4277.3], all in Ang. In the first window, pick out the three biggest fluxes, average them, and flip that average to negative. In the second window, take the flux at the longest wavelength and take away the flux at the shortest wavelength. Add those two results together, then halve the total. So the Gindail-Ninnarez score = -129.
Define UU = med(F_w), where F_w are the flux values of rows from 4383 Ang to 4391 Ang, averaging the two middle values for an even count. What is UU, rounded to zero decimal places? 239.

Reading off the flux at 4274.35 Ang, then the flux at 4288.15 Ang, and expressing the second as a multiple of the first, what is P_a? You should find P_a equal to 0.98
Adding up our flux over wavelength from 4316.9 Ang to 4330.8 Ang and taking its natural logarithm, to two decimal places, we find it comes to 8.13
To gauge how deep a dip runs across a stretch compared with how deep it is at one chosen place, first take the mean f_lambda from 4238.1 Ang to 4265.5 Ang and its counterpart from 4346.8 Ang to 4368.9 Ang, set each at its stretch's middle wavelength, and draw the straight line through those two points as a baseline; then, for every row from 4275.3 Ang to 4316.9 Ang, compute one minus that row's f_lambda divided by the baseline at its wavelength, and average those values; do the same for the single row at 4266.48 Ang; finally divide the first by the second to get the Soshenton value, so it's -1.4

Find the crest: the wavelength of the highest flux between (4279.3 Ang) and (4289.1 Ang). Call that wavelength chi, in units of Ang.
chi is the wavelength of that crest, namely 4280.26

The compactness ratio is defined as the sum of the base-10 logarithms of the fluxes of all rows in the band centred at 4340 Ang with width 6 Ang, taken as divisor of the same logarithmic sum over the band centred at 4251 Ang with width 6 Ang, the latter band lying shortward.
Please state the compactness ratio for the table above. 1.0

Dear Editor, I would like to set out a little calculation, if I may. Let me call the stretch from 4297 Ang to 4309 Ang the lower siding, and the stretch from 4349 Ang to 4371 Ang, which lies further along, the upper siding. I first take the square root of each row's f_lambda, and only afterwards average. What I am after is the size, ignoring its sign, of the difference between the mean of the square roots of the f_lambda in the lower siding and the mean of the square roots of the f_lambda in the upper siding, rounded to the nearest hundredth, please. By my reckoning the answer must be 0.84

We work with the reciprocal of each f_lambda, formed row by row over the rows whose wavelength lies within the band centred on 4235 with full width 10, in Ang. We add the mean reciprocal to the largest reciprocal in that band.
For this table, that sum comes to 0.0079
